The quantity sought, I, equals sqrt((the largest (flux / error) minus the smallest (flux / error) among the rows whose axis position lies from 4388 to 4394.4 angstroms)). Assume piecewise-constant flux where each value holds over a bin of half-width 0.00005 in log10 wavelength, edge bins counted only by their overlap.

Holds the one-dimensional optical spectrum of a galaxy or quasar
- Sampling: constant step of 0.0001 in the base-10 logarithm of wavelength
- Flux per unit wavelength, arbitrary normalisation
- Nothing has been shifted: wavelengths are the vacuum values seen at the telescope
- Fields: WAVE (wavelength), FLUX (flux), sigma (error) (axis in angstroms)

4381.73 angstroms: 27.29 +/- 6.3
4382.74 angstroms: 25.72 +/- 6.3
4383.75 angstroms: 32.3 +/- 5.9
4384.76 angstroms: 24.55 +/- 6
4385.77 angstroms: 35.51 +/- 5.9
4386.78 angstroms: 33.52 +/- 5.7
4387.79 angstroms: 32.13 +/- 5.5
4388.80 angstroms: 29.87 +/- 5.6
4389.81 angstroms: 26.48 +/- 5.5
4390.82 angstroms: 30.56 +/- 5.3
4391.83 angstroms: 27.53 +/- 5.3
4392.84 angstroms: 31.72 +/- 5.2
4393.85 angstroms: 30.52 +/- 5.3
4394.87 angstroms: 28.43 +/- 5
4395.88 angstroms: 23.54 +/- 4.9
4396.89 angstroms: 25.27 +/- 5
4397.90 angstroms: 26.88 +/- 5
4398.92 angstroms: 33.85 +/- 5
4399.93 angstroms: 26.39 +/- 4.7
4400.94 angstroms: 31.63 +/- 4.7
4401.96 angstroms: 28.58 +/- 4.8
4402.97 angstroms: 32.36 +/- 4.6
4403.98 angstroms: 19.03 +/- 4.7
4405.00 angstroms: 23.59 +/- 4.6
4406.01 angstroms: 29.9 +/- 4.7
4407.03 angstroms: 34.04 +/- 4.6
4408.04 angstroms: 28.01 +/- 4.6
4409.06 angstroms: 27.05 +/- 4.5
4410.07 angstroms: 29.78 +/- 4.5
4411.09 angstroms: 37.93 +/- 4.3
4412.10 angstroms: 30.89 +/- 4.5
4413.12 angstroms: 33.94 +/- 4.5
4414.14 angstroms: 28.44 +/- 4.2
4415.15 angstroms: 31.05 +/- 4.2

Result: 1.1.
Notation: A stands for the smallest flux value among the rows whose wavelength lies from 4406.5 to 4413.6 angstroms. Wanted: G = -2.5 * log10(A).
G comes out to -3.58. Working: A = 27.05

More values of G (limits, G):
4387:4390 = -3.56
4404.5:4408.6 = -3.43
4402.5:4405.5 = -3.20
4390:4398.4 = -3.43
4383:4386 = -3.48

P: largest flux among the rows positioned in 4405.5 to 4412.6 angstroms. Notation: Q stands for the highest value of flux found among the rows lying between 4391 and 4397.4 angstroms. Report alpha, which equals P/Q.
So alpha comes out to 1.20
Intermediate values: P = 37.93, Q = 31.72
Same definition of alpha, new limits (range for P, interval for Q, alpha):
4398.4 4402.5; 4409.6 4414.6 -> 0.89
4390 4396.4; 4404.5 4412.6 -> 0.84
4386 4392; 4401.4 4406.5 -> 1.04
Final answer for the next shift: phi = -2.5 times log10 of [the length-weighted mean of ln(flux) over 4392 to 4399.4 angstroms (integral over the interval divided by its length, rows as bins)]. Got -1.31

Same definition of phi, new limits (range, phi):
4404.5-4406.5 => -1.29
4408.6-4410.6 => -1.31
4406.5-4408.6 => -1.33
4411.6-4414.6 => -1.34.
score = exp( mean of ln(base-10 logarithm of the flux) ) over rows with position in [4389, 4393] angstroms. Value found 1.46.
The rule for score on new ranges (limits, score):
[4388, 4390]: 1.45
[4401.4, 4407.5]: 1.43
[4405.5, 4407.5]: 1.50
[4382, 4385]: 1.44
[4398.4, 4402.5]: 1.48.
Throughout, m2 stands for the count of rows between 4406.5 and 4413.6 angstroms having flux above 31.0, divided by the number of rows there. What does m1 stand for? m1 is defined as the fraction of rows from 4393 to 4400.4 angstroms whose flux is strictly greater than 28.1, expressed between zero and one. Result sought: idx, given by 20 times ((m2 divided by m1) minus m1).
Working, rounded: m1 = 0.43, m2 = 0.43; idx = 11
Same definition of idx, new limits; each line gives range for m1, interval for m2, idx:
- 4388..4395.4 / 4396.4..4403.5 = -2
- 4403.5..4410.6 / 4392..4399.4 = 5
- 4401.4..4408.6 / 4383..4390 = 9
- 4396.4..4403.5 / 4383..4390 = 9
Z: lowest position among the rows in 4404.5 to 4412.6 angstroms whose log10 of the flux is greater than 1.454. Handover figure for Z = 4406.01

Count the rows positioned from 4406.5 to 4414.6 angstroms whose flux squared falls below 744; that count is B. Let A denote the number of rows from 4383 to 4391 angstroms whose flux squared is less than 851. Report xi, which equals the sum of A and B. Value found 3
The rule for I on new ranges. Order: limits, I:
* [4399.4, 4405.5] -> 1.7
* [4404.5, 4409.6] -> 1.5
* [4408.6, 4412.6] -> 1.7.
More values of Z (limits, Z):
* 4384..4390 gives 4385.77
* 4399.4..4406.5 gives 4400.94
